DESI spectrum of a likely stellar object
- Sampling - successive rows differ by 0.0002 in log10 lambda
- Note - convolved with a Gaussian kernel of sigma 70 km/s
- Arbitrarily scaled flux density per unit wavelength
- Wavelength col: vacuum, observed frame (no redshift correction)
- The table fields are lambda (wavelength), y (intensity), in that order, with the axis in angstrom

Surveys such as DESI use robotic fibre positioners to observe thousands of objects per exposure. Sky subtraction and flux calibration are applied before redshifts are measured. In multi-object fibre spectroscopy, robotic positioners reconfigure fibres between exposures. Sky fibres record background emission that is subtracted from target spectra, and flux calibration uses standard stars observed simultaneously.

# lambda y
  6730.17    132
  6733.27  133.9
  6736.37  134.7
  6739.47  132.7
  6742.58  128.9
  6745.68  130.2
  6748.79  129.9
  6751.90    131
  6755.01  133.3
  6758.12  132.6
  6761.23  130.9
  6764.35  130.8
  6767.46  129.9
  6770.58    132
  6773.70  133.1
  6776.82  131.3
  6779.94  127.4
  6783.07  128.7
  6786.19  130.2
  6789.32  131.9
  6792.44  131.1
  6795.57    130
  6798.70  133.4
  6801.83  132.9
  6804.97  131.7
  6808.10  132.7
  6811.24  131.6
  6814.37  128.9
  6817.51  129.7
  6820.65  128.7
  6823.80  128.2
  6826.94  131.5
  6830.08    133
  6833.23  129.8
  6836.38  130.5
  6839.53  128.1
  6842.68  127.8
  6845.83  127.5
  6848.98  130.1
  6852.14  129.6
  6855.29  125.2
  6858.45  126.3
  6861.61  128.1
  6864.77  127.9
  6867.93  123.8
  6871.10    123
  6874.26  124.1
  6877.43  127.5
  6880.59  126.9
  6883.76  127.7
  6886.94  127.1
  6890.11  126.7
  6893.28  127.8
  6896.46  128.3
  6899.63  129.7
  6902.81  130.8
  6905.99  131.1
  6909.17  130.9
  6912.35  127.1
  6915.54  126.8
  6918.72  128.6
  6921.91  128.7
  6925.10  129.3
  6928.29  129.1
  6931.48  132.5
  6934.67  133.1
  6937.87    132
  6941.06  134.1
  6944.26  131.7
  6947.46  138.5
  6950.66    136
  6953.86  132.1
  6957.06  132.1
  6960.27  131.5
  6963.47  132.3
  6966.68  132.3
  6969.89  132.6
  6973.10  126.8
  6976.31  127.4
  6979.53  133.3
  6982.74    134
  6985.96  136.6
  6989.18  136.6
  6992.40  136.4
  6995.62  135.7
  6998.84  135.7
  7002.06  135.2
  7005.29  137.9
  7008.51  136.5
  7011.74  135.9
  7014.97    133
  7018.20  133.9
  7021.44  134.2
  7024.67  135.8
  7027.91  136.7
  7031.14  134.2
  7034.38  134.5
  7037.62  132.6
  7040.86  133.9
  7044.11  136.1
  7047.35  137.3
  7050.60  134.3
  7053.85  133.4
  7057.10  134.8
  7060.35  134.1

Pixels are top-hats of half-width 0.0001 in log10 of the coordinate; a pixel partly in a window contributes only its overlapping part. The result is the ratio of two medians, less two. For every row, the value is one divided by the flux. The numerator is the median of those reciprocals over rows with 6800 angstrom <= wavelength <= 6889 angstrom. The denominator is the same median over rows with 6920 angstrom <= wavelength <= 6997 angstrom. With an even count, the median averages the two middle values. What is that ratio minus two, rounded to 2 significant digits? -0.97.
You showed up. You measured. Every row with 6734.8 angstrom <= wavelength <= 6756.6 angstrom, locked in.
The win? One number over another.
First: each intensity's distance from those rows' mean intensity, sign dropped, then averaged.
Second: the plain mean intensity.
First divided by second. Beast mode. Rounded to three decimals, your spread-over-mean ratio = 0.013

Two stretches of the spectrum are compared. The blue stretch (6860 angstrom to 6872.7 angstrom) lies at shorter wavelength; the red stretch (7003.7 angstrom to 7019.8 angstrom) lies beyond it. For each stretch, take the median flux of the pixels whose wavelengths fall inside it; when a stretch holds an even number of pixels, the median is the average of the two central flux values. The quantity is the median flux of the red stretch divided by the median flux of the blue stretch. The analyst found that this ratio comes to 1.08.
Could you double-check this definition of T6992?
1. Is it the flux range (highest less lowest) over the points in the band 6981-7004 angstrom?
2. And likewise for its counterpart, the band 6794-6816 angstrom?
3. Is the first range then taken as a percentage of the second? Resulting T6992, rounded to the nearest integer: 58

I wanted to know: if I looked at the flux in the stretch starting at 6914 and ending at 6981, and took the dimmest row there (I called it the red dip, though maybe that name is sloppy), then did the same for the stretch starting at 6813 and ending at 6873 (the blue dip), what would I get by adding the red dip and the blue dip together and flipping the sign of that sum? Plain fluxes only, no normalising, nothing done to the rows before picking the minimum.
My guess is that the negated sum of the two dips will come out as -250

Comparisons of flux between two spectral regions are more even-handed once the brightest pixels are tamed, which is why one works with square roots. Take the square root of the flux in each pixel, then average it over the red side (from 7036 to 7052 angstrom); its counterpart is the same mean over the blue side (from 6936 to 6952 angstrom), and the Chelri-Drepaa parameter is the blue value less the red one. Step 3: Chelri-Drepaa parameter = -0.02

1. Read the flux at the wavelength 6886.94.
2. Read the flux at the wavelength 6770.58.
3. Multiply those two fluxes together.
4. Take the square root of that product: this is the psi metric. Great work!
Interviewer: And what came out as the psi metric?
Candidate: 130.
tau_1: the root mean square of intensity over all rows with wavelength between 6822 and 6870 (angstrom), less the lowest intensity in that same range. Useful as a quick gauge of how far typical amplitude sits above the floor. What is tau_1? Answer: 4.7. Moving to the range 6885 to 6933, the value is 2.3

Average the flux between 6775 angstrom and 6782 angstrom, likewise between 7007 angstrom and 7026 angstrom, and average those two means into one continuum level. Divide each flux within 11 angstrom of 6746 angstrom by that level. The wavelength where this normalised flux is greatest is 6736.37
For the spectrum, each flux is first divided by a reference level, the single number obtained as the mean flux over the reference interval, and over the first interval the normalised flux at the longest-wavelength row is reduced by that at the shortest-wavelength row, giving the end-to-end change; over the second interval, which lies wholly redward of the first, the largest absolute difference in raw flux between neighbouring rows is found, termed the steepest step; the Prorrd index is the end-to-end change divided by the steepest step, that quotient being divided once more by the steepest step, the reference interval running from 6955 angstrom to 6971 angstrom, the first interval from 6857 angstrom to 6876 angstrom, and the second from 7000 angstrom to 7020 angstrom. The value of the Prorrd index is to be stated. -0.002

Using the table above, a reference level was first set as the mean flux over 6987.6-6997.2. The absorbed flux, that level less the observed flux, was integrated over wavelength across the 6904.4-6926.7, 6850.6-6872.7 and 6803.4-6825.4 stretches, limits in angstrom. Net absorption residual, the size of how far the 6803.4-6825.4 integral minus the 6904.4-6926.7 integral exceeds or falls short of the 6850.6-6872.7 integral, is 251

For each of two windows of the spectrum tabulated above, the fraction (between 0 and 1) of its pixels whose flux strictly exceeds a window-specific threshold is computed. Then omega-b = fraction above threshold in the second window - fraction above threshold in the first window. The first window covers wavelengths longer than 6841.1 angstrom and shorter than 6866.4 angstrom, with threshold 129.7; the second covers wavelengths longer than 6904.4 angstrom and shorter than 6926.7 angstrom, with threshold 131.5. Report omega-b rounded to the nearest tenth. -0.1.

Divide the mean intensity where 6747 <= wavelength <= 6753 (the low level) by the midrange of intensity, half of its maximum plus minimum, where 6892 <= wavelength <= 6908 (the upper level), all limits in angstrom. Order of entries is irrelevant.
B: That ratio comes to 1.01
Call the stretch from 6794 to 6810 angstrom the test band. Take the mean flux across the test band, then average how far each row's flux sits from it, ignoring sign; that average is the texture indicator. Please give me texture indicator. 1.0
